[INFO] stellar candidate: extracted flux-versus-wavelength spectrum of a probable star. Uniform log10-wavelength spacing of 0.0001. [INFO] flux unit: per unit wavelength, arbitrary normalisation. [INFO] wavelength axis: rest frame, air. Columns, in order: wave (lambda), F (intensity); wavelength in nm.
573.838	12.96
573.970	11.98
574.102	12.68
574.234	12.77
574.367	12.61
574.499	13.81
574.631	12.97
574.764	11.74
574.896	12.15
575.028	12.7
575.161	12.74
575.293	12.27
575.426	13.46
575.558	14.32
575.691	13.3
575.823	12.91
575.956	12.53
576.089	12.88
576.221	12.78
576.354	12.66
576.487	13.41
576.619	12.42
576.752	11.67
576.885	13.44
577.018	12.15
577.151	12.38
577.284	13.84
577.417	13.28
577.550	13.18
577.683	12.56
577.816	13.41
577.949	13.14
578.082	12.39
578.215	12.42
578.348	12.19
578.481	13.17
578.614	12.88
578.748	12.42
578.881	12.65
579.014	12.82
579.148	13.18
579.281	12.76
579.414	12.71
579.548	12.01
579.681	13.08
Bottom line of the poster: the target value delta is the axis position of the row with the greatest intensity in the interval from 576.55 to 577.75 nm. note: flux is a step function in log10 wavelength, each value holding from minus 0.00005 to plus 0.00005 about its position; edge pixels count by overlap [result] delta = 577.284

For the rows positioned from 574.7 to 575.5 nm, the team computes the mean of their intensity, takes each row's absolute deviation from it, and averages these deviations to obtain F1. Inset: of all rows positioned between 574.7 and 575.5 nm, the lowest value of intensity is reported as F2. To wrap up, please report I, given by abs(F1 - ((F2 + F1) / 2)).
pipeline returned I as 5.64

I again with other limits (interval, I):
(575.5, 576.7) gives 5.99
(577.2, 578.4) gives 5.85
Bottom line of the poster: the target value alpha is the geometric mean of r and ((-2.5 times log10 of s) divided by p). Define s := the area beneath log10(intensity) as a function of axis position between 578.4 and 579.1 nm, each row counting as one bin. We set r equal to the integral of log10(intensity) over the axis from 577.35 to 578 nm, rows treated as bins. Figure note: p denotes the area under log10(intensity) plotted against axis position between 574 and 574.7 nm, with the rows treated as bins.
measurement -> 0.51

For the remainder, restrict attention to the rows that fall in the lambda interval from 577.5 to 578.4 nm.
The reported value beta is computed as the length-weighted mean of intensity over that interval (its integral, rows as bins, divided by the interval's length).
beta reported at 12.76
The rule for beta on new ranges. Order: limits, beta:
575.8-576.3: 12.75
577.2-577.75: 13.19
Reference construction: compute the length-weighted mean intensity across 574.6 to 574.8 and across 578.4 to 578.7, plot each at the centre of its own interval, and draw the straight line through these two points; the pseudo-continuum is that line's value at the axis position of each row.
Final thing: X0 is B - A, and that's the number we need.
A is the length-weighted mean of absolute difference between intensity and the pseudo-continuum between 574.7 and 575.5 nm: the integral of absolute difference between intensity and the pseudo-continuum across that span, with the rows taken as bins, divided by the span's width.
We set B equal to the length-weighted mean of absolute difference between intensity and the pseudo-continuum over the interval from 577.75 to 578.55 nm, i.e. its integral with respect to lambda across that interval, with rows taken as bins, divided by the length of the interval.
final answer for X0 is 0.01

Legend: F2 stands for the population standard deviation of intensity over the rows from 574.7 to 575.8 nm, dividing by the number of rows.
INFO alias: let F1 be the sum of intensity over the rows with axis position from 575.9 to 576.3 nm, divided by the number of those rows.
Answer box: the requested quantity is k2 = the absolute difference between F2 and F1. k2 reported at 12.0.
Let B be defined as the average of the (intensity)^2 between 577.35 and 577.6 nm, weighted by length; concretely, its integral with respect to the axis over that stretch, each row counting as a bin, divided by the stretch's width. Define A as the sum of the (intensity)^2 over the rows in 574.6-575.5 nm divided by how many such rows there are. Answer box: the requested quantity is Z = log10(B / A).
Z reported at 0.043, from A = 158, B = 175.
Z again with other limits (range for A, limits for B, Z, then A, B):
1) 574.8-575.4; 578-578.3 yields -0.002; 155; 155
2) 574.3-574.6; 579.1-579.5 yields -0.026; 175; 165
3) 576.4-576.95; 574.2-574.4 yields -0.006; 163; 160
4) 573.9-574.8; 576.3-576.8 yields -0.005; 160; 158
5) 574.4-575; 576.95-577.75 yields 0.015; 161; 167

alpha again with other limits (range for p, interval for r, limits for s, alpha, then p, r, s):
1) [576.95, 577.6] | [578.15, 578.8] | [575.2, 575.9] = 0.51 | 0.72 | 0.72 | 0.78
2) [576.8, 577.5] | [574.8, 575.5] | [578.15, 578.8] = 0.60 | 0.78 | 0.77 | 0.72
